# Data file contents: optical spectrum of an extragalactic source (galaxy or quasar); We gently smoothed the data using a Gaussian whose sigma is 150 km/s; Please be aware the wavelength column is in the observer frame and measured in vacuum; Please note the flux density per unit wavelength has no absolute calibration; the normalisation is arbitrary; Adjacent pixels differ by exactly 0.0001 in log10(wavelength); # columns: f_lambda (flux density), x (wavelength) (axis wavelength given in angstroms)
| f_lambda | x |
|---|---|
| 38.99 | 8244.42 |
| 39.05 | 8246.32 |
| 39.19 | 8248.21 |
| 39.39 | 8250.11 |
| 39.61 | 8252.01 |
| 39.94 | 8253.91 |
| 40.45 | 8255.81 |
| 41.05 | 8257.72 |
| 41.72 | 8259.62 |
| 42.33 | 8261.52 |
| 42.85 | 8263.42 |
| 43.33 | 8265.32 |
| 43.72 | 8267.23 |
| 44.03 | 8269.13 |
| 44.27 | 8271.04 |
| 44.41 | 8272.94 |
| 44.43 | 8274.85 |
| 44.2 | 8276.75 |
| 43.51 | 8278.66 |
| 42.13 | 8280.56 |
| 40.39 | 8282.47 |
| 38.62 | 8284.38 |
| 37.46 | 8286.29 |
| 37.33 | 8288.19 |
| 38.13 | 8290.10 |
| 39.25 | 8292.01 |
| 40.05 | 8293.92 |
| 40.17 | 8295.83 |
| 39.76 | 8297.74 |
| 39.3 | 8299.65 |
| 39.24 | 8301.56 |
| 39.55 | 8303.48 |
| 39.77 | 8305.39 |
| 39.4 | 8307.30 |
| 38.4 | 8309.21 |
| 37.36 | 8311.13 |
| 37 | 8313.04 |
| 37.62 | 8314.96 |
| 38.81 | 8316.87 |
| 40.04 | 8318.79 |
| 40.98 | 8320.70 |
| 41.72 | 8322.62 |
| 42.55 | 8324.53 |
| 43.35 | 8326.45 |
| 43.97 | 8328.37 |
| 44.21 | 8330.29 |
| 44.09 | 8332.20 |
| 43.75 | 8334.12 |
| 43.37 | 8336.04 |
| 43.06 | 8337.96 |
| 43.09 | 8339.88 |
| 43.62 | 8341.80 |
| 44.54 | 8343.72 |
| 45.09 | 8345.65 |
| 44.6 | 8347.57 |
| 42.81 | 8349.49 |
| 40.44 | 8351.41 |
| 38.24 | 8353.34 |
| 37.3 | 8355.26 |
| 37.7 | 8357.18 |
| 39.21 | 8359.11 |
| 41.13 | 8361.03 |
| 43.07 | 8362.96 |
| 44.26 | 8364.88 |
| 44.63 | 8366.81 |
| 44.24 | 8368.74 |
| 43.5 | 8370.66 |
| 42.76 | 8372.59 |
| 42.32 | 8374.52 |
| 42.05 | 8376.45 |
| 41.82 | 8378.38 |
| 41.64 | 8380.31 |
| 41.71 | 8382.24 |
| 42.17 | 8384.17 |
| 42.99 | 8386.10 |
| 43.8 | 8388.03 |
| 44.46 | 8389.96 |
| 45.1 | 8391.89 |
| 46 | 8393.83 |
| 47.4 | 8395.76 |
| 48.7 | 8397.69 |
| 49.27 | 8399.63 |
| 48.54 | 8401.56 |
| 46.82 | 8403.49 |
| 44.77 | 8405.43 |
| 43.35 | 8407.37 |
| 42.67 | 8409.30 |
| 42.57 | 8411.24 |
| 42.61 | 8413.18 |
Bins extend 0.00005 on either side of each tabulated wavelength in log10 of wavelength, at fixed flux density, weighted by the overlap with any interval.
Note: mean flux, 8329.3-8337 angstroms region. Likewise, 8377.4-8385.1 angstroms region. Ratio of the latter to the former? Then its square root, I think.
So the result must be 0.98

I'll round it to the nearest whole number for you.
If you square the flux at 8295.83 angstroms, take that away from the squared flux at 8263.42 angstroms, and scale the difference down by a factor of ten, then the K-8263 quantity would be 22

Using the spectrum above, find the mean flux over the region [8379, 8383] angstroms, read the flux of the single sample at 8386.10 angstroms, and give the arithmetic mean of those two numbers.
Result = 42.3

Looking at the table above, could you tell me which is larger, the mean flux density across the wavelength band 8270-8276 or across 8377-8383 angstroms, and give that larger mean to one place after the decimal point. 44.4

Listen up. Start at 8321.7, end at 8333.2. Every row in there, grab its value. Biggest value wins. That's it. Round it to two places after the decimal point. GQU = 44.21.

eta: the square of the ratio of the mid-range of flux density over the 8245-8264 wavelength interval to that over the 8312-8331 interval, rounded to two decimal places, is 1.02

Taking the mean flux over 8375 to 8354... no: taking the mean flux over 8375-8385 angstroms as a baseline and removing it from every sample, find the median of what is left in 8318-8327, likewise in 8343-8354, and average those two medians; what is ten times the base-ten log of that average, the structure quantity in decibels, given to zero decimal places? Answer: -1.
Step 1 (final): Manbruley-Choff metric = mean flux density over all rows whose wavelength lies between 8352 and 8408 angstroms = 43.4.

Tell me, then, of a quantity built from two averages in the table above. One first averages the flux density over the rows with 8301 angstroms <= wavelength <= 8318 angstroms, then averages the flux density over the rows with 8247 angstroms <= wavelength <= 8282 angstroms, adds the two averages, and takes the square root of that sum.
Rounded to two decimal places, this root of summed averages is 8.99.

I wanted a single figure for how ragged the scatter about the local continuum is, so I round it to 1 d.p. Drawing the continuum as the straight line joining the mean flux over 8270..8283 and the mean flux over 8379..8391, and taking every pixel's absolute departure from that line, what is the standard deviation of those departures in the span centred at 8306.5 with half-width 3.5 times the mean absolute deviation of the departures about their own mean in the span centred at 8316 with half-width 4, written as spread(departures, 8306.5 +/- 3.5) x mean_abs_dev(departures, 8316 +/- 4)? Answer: 0.6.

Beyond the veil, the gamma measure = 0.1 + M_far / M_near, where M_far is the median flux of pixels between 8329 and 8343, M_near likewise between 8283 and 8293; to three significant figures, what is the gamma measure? 1.24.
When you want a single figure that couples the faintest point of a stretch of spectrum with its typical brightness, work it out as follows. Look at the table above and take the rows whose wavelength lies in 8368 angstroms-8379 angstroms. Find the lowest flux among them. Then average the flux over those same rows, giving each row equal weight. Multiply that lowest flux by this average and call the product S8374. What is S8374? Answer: 1789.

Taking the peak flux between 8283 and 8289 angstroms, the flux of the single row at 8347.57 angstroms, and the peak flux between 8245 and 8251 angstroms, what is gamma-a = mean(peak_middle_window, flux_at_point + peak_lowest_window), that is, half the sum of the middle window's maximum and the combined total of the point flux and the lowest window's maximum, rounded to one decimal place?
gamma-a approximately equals 61.3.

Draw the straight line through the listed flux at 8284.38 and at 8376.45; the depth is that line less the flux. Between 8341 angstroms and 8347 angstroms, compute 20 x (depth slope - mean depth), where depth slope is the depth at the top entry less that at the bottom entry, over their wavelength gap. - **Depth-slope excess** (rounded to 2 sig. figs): 65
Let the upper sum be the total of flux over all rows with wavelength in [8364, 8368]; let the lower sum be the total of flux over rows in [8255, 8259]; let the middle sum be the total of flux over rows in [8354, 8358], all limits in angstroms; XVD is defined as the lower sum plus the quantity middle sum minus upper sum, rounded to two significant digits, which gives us 68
